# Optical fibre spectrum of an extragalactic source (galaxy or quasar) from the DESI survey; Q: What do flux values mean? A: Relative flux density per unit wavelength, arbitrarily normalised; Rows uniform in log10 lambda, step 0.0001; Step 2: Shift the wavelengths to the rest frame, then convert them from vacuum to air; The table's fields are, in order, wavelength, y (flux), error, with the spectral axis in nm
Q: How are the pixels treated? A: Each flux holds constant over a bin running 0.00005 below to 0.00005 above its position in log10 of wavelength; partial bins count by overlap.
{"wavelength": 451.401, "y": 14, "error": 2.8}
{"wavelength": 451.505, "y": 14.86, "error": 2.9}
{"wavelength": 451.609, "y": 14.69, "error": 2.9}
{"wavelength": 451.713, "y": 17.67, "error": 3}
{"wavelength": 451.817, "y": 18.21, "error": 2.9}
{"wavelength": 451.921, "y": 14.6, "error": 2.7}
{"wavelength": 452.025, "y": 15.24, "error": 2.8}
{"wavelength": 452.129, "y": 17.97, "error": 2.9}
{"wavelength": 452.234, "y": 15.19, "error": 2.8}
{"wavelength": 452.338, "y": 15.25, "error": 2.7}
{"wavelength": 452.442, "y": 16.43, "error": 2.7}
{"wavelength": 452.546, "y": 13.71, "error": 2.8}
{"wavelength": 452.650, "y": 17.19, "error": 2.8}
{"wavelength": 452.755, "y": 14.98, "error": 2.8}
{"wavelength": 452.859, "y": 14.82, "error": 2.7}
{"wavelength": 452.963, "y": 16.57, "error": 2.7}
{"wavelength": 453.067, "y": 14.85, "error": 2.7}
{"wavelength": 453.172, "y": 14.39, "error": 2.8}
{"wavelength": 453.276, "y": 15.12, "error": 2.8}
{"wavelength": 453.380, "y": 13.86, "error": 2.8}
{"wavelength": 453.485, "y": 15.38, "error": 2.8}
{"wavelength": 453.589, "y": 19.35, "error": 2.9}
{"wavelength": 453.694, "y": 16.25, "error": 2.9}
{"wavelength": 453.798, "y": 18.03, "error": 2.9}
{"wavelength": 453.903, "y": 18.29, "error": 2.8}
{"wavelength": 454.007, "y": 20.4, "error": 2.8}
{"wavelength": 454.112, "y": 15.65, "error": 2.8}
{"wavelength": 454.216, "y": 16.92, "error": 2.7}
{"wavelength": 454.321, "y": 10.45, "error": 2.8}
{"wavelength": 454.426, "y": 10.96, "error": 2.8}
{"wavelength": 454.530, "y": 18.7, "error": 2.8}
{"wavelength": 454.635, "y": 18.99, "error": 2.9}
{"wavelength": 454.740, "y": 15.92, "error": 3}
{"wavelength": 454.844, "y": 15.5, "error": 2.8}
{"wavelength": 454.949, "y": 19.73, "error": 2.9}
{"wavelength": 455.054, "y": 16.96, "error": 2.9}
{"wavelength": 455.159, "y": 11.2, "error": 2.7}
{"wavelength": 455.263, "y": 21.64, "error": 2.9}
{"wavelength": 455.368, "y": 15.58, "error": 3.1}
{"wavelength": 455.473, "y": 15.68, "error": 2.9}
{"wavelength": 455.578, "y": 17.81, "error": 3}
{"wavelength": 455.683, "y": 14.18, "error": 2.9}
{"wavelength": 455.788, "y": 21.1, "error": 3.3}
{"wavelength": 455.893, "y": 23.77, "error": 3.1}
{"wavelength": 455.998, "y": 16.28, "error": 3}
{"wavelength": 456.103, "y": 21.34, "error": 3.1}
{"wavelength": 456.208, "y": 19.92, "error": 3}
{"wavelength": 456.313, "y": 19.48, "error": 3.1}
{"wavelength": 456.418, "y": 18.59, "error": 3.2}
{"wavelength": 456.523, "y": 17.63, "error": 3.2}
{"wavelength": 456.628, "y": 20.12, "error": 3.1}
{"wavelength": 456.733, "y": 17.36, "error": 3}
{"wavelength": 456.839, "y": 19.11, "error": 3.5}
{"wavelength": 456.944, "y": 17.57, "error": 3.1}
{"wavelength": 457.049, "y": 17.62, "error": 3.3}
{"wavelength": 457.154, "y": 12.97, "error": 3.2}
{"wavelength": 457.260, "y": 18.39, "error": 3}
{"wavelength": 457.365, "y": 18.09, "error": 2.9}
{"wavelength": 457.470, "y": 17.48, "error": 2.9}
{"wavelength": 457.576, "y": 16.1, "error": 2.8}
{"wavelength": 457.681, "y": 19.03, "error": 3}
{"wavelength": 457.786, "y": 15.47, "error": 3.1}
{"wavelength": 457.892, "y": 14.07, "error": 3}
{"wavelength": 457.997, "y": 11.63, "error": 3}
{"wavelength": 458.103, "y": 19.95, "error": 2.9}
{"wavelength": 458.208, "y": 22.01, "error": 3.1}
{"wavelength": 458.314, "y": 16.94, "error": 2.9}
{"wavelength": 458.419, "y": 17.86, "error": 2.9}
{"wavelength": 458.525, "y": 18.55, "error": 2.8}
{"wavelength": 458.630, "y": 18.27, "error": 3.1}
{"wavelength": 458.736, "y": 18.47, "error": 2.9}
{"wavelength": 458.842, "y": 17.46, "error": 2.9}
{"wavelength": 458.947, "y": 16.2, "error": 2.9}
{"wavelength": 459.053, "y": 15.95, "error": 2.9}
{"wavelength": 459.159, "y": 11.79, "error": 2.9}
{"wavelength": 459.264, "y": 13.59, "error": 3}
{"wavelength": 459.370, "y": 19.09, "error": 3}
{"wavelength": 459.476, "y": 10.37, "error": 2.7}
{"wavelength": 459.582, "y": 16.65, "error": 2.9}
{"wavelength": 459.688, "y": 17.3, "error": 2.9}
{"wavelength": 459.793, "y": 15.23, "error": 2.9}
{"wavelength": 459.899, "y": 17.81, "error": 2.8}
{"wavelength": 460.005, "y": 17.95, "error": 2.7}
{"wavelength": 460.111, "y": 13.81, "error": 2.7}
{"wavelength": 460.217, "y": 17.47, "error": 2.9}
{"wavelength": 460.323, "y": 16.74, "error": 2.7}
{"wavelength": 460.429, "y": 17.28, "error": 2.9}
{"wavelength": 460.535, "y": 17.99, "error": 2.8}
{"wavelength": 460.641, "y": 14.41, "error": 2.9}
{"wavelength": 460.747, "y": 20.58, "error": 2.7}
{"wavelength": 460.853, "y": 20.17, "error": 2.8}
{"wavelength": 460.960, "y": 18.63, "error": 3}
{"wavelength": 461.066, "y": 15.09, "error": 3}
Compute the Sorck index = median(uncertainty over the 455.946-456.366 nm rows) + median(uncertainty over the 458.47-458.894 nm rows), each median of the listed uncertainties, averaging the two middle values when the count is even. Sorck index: 5.95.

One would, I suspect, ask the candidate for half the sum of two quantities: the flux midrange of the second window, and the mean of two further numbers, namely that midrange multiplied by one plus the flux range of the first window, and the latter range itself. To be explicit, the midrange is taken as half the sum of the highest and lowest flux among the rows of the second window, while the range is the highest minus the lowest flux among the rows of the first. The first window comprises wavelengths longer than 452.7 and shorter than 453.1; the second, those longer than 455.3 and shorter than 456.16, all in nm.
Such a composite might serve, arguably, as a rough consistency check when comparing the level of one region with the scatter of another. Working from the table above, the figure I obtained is 23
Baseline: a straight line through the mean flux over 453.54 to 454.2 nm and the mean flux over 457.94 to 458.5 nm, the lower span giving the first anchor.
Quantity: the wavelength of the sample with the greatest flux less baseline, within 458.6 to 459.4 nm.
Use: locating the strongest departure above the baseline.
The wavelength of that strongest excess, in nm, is 459.370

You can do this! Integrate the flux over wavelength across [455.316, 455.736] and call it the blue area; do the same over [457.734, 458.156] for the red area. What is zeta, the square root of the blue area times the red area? 6.5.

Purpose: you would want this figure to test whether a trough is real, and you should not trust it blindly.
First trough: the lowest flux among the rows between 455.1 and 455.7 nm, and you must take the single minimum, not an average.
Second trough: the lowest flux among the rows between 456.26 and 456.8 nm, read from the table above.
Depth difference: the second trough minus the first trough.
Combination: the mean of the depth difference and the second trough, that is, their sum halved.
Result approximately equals 12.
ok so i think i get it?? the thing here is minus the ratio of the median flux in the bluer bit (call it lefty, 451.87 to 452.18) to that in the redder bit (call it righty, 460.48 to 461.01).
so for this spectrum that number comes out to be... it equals -0.82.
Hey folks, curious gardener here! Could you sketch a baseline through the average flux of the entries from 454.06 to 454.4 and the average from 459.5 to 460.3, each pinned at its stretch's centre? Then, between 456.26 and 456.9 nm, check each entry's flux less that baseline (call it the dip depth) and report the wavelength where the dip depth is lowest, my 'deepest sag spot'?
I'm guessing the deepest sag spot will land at 456.733 nm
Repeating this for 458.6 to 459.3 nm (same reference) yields 459.159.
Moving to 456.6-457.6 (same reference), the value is 457.154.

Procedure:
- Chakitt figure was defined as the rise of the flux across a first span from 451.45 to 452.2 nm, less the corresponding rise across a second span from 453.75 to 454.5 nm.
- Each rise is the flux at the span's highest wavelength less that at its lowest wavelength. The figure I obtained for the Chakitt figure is 10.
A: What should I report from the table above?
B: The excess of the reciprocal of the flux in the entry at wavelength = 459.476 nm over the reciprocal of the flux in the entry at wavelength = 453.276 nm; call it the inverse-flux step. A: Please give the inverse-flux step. 0.030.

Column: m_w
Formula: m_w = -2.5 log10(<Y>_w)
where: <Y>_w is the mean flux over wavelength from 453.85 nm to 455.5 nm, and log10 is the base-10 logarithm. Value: -3.04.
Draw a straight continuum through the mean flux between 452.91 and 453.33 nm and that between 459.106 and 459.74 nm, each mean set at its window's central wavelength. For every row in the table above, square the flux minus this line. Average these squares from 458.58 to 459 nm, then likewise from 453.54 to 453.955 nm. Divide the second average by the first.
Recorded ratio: 1.1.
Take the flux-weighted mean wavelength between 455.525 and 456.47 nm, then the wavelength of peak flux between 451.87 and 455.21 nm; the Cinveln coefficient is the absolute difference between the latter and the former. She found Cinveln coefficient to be 2.00 nm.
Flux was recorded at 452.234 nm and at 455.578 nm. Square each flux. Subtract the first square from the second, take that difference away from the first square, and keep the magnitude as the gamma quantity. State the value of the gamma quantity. 144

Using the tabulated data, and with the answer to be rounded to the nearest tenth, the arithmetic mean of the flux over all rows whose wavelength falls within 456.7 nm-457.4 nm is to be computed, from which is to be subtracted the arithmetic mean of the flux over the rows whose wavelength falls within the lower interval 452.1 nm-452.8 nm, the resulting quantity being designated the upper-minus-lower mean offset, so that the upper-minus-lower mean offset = 1.5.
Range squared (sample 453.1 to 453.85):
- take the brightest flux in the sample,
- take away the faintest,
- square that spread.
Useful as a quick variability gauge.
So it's 30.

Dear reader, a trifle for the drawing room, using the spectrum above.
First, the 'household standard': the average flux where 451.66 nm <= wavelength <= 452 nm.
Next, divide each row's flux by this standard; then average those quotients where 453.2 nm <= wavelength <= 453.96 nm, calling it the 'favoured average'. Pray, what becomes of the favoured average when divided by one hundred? 0.0099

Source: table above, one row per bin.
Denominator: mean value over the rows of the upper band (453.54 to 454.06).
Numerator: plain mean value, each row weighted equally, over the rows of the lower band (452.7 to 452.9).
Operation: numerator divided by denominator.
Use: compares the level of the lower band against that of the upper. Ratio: 0.81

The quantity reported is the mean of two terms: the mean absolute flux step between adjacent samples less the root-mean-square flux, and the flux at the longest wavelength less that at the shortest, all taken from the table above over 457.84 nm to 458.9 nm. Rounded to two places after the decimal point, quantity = -6.01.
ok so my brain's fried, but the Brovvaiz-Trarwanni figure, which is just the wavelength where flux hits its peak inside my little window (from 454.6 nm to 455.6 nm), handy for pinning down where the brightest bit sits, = 455.263 nm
